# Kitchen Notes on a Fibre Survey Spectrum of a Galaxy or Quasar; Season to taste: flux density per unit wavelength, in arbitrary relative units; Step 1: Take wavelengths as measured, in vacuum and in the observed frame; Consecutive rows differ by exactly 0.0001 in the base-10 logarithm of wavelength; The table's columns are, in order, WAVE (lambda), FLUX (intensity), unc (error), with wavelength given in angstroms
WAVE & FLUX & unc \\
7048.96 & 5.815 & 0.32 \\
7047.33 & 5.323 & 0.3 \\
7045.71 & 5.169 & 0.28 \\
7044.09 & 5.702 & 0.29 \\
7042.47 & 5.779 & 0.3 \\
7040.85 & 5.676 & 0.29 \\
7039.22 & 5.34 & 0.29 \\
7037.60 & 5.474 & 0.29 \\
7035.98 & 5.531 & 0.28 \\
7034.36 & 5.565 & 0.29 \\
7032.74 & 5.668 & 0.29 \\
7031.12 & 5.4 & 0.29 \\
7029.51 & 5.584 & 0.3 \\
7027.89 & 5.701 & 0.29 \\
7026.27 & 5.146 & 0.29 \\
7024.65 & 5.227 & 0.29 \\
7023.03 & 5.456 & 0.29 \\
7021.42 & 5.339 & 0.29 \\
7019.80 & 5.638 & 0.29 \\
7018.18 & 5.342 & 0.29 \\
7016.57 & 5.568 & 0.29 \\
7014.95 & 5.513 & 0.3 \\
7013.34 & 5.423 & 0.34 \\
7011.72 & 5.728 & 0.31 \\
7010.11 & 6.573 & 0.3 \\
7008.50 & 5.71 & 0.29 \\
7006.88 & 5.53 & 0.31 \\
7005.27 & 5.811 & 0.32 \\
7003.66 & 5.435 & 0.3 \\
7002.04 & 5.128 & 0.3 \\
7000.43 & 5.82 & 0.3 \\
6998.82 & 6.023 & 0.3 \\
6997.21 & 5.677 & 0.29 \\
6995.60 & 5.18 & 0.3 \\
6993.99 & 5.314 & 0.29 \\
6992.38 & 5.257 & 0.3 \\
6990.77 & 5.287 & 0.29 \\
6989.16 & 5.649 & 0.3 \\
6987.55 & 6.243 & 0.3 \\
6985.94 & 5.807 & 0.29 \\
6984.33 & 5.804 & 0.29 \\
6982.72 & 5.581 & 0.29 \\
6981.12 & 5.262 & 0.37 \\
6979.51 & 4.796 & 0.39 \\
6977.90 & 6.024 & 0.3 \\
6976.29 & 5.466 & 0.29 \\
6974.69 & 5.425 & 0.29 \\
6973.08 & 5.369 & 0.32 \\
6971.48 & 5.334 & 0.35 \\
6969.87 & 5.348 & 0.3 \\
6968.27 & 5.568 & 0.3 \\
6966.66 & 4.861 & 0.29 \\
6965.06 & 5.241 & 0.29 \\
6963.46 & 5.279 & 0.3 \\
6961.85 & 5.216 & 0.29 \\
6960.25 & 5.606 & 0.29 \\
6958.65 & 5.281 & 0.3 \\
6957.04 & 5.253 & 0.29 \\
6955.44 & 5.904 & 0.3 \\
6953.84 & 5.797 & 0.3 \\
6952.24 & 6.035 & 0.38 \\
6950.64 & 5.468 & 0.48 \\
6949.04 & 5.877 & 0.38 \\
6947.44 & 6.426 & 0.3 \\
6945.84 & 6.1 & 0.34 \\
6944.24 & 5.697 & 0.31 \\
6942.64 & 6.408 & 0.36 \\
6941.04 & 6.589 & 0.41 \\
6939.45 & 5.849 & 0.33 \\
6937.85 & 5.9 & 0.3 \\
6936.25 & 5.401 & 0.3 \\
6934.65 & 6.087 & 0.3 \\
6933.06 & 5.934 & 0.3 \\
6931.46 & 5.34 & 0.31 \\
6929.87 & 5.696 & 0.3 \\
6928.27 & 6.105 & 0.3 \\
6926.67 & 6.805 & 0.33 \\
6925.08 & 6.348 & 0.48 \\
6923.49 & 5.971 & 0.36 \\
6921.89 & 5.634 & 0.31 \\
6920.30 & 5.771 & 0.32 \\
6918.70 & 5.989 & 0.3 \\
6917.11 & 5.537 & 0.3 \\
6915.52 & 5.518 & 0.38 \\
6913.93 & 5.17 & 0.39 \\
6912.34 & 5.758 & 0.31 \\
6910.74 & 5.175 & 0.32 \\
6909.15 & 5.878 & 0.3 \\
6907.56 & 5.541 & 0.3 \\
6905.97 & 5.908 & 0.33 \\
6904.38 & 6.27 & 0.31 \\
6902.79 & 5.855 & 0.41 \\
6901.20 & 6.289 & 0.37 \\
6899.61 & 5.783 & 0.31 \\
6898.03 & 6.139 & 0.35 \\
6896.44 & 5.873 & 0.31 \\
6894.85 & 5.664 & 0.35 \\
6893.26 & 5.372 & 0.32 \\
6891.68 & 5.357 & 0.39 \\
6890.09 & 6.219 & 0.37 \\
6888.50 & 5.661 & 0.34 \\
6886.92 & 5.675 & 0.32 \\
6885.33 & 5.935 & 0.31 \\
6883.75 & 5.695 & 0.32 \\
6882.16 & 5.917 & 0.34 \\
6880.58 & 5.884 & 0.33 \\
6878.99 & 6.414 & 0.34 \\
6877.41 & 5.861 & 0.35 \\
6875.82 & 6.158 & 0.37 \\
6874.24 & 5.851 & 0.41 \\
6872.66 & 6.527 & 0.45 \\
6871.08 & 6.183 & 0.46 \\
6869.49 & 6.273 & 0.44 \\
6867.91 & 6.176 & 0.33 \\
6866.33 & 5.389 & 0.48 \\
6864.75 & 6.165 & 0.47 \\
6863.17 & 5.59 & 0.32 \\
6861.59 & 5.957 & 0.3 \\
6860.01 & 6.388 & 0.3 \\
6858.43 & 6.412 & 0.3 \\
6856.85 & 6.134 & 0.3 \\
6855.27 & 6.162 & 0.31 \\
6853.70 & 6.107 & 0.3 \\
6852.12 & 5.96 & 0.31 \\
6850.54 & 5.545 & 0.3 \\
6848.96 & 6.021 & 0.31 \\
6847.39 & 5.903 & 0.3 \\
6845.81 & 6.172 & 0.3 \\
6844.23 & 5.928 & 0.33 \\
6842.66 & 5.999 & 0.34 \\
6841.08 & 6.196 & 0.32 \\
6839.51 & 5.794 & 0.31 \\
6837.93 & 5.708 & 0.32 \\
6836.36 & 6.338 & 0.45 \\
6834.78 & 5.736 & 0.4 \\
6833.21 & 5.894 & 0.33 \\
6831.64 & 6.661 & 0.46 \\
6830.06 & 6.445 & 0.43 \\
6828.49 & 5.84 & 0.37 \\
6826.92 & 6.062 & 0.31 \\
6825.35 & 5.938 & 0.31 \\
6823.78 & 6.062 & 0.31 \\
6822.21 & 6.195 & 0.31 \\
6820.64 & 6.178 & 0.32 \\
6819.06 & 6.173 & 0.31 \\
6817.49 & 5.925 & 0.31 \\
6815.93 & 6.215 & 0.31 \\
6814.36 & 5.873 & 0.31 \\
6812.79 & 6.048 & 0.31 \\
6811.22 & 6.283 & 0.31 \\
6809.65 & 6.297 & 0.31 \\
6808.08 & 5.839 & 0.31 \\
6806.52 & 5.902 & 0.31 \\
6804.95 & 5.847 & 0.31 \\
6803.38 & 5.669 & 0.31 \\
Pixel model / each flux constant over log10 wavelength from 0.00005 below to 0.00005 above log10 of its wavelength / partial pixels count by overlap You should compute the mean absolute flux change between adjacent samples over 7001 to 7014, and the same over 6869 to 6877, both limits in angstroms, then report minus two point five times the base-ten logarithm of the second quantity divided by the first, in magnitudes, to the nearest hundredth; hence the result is 0.26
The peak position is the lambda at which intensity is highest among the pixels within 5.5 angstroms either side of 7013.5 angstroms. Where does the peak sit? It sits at 7010.11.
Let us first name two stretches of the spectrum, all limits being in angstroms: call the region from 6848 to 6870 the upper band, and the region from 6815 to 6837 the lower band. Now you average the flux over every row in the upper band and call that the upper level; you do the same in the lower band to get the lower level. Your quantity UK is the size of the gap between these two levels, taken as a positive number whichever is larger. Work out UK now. 0.10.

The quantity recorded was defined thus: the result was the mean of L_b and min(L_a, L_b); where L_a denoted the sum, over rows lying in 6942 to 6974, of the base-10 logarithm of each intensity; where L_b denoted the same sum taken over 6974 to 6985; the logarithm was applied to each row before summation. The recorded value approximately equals 5.2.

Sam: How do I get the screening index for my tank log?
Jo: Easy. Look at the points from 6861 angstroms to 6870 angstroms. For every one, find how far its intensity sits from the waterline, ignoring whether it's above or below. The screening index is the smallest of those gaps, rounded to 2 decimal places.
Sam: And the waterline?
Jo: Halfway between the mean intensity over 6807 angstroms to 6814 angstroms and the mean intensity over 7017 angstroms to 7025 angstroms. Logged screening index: 0.17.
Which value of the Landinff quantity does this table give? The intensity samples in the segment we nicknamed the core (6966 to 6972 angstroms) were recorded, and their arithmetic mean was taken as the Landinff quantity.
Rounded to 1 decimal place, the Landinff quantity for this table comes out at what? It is 5.3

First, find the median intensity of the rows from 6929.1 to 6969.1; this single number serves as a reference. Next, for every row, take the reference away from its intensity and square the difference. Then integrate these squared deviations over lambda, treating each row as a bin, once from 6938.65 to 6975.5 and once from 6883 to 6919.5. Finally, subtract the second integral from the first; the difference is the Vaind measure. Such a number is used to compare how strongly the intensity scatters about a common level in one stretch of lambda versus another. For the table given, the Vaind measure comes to 3.4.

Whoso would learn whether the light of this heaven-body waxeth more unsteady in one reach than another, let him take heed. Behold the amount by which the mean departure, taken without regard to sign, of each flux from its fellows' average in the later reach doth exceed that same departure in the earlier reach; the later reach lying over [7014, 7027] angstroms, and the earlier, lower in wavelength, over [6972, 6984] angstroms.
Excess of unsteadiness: -0.10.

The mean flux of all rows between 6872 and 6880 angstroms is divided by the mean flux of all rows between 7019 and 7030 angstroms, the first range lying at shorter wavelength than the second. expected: 1.13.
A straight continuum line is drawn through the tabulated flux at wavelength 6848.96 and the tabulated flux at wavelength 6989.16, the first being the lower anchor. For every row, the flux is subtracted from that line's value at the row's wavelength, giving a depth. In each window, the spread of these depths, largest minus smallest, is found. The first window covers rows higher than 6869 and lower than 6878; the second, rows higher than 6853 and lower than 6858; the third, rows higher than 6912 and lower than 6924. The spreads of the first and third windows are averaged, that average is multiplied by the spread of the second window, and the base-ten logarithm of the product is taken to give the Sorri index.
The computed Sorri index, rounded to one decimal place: -1.4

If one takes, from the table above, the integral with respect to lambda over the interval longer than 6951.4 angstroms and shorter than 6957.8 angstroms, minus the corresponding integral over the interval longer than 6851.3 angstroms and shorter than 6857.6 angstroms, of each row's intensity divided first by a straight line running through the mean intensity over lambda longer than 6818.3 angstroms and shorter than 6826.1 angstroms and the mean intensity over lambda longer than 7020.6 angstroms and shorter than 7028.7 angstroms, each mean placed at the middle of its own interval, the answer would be 0.1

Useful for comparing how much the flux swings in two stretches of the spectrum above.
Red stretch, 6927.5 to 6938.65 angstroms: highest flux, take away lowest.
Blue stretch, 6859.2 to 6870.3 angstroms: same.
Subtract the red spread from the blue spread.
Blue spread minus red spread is 0.2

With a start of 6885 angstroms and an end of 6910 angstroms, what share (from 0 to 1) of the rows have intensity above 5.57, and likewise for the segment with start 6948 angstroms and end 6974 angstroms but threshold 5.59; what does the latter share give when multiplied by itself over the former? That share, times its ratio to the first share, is 0.12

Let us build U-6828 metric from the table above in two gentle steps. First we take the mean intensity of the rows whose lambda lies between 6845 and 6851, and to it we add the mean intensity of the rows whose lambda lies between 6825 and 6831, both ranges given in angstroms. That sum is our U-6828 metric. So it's 12.0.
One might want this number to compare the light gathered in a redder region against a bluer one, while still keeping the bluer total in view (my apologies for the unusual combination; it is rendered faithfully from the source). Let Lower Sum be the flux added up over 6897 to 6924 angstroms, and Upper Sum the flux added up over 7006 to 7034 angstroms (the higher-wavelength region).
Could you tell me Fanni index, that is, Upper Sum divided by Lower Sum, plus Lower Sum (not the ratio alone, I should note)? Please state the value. 99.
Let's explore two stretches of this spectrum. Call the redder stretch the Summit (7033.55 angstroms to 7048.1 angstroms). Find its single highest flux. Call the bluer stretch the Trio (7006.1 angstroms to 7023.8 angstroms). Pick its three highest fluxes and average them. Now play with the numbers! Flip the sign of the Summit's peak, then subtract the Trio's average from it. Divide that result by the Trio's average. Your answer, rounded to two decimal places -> -1.96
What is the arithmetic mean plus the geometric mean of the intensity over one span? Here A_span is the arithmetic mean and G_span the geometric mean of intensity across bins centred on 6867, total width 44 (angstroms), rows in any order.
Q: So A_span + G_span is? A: 12.0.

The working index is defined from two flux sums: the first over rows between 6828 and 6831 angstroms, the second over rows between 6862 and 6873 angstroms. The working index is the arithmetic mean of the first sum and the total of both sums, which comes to 33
